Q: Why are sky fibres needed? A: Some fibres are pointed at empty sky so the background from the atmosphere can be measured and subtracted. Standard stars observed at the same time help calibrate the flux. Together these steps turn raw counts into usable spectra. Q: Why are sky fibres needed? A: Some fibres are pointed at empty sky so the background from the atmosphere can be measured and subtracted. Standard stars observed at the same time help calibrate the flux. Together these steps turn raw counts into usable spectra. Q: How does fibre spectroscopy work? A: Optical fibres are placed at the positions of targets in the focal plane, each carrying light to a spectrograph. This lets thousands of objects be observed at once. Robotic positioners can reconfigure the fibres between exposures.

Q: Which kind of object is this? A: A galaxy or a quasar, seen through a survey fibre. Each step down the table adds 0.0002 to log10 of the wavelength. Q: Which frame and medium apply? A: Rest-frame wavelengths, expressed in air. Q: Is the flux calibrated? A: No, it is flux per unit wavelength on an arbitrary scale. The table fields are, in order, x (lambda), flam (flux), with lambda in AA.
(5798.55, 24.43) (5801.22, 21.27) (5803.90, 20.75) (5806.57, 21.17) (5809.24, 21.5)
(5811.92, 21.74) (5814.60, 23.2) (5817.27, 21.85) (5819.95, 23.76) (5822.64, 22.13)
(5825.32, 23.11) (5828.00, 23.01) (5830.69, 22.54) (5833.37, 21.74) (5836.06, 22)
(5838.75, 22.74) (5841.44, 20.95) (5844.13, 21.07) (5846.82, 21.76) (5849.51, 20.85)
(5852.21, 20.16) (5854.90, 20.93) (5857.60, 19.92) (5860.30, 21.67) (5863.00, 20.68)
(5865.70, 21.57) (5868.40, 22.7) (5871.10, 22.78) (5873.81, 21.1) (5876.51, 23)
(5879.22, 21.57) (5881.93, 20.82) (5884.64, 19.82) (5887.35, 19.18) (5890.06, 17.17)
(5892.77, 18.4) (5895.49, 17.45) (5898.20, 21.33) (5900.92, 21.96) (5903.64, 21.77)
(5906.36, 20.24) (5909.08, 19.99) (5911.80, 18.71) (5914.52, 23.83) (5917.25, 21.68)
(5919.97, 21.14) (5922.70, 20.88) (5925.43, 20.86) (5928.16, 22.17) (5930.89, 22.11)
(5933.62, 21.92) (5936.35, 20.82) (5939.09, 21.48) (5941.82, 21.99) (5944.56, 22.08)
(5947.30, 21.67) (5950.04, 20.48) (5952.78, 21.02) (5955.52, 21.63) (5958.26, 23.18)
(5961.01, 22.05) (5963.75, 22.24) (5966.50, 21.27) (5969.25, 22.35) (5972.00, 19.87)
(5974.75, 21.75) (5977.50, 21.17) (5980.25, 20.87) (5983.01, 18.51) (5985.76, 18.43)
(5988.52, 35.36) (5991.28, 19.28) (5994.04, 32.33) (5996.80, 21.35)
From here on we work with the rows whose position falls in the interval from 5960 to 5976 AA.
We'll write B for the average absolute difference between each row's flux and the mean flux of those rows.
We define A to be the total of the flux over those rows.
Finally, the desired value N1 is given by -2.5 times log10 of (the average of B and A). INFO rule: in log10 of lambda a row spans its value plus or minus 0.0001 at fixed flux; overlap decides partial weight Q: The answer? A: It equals -4.53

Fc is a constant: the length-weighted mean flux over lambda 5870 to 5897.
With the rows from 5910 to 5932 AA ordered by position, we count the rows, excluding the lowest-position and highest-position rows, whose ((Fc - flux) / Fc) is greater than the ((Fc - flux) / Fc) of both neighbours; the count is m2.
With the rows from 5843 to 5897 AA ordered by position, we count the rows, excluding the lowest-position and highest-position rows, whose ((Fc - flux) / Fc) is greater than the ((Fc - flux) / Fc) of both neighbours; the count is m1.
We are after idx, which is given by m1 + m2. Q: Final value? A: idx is 6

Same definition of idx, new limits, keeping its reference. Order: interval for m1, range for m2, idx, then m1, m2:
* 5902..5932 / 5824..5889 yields 8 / 2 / 6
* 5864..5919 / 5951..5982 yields 7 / 4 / 3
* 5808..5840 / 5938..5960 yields 4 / 3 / 1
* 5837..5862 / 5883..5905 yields 5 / 3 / 2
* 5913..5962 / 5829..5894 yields 10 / 3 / 7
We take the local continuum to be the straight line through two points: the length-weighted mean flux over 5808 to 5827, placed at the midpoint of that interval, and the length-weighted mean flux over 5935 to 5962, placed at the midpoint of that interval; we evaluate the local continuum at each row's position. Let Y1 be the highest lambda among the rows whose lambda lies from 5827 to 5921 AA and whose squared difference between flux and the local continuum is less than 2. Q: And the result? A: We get 5919.97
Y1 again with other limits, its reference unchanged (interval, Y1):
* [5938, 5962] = 5961.01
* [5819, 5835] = 5833.37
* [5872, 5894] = 5881.93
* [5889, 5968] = 5966.50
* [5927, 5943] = 5941.82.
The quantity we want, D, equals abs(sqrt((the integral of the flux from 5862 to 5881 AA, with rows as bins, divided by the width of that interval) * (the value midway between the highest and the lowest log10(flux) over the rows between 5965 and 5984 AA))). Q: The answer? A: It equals 5.35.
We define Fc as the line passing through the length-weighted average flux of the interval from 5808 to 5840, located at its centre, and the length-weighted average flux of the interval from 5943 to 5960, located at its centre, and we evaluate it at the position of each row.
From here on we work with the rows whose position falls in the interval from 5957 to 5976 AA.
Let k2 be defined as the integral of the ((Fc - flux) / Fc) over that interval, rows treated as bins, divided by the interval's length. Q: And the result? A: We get -0.01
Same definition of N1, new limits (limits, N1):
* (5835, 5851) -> -4.53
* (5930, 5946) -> -4.54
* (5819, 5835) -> -4.59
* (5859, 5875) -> -4.54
